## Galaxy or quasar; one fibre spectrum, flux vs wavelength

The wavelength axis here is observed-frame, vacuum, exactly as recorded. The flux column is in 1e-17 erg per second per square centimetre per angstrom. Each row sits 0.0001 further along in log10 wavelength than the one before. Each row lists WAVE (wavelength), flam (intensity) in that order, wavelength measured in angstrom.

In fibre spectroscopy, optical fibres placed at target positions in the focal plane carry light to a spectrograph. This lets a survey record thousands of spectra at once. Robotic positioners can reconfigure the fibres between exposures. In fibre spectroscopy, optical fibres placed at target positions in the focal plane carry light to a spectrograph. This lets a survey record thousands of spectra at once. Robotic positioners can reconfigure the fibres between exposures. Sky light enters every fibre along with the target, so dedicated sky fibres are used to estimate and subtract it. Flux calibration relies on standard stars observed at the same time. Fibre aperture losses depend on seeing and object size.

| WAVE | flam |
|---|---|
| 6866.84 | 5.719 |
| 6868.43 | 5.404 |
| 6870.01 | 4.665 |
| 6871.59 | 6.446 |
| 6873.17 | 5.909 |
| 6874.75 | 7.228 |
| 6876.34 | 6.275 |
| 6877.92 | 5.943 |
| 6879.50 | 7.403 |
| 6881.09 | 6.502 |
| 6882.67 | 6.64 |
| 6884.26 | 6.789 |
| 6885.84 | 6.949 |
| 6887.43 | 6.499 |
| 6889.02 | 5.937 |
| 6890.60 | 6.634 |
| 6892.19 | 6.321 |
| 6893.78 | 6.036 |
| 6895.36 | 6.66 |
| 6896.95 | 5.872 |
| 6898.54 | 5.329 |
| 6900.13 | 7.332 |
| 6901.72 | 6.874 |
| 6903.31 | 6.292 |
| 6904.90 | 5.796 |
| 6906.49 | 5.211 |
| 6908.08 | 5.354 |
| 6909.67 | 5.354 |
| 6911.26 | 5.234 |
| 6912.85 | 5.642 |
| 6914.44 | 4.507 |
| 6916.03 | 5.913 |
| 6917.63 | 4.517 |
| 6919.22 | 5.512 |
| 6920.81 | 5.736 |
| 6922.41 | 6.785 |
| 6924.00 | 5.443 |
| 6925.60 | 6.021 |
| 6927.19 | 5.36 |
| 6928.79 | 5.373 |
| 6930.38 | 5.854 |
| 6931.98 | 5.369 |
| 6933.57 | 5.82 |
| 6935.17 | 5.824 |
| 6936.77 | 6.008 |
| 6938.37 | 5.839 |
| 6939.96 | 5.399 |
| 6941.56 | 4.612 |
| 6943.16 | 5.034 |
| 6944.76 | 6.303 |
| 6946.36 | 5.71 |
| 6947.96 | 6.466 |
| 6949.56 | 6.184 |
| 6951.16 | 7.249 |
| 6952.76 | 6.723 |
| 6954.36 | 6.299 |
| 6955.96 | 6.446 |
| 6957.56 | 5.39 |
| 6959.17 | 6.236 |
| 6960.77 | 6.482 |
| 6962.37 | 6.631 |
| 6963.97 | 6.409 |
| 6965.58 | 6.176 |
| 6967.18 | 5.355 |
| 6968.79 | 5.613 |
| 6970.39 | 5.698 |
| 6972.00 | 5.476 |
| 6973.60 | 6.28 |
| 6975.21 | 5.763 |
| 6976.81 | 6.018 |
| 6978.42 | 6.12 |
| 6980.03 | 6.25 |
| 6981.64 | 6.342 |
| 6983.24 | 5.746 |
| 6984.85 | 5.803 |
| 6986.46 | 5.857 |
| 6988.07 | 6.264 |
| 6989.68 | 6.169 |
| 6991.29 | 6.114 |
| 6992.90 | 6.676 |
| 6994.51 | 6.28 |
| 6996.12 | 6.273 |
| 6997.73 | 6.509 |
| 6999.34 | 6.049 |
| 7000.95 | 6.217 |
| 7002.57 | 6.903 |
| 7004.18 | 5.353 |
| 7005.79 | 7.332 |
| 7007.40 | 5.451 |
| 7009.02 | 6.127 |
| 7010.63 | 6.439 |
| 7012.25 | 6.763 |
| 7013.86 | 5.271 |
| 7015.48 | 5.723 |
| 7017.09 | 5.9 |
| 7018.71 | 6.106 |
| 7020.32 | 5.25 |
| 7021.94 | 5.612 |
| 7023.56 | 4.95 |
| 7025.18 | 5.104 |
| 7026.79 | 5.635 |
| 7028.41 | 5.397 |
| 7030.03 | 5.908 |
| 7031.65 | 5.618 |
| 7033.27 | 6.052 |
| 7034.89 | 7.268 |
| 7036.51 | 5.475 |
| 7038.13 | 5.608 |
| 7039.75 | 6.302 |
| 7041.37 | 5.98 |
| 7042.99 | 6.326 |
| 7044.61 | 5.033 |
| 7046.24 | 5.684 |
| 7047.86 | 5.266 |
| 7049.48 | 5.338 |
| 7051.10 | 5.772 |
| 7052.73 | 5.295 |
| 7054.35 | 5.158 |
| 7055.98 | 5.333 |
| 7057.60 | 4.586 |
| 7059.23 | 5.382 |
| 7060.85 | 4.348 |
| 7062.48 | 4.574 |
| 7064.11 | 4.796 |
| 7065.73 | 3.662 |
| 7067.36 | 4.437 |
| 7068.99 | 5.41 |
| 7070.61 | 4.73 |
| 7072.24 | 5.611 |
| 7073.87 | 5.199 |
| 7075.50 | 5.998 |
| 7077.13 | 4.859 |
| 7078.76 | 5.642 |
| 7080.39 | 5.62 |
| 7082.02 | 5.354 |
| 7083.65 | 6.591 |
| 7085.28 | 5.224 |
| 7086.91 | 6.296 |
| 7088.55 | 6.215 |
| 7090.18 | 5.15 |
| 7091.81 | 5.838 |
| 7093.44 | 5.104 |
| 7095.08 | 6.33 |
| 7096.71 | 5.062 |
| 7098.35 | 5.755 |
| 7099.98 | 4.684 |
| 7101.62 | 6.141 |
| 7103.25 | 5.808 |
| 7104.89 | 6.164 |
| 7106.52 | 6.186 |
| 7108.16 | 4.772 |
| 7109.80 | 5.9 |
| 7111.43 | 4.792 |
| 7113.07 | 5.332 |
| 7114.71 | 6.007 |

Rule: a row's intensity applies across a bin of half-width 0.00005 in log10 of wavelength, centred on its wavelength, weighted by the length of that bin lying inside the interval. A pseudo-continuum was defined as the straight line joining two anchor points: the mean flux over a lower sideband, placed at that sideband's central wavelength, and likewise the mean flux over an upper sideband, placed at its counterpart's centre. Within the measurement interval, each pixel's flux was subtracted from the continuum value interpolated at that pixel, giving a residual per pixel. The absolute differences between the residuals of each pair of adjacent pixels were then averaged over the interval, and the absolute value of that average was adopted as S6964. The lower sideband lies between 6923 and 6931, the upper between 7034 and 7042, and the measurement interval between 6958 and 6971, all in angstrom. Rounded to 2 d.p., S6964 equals 0.29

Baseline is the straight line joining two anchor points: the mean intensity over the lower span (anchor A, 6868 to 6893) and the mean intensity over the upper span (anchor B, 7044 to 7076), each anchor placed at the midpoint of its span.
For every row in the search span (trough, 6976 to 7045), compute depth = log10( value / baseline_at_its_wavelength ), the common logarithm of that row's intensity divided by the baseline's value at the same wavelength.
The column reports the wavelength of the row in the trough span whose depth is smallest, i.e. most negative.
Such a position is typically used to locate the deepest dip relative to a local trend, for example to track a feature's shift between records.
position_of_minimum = 7023.56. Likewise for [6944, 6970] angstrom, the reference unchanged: 6957.56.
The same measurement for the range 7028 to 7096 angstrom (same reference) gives 7065.73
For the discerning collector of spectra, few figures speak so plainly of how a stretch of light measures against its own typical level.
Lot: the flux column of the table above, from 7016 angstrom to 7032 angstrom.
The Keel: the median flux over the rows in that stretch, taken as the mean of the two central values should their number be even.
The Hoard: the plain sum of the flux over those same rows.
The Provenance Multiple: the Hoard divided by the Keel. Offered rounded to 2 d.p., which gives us 9.88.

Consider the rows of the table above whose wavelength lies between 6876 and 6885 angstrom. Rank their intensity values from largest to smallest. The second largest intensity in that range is 6.789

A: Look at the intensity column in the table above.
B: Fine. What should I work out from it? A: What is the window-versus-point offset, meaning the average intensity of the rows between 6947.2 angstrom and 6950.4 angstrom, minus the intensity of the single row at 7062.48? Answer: 1.8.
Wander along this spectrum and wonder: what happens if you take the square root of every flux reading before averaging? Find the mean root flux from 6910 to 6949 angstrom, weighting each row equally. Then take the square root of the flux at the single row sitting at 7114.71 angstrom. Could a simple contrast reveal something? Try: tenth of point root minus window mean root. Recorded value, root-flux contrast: -2.12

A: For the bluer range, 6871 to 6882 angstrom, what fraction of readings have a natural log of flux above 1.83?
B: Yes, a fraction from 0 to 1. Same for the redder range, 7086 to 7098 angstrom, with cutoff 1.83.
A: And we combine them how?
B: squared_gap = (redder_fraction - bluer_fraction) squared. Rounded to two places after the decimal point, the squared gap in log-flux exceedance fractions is 0.18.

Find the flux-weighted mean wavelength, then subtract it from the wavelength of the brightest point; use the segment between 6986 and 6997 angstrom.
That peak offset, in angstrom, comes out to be 1.5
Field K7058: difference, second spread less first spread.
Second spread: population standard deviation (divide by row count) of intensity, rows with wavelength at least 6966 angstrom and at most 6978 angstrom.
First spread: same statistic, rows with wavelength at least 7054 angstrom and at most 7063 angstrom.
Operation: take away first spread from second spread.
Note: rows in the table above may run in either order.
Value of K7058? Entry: -0.11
